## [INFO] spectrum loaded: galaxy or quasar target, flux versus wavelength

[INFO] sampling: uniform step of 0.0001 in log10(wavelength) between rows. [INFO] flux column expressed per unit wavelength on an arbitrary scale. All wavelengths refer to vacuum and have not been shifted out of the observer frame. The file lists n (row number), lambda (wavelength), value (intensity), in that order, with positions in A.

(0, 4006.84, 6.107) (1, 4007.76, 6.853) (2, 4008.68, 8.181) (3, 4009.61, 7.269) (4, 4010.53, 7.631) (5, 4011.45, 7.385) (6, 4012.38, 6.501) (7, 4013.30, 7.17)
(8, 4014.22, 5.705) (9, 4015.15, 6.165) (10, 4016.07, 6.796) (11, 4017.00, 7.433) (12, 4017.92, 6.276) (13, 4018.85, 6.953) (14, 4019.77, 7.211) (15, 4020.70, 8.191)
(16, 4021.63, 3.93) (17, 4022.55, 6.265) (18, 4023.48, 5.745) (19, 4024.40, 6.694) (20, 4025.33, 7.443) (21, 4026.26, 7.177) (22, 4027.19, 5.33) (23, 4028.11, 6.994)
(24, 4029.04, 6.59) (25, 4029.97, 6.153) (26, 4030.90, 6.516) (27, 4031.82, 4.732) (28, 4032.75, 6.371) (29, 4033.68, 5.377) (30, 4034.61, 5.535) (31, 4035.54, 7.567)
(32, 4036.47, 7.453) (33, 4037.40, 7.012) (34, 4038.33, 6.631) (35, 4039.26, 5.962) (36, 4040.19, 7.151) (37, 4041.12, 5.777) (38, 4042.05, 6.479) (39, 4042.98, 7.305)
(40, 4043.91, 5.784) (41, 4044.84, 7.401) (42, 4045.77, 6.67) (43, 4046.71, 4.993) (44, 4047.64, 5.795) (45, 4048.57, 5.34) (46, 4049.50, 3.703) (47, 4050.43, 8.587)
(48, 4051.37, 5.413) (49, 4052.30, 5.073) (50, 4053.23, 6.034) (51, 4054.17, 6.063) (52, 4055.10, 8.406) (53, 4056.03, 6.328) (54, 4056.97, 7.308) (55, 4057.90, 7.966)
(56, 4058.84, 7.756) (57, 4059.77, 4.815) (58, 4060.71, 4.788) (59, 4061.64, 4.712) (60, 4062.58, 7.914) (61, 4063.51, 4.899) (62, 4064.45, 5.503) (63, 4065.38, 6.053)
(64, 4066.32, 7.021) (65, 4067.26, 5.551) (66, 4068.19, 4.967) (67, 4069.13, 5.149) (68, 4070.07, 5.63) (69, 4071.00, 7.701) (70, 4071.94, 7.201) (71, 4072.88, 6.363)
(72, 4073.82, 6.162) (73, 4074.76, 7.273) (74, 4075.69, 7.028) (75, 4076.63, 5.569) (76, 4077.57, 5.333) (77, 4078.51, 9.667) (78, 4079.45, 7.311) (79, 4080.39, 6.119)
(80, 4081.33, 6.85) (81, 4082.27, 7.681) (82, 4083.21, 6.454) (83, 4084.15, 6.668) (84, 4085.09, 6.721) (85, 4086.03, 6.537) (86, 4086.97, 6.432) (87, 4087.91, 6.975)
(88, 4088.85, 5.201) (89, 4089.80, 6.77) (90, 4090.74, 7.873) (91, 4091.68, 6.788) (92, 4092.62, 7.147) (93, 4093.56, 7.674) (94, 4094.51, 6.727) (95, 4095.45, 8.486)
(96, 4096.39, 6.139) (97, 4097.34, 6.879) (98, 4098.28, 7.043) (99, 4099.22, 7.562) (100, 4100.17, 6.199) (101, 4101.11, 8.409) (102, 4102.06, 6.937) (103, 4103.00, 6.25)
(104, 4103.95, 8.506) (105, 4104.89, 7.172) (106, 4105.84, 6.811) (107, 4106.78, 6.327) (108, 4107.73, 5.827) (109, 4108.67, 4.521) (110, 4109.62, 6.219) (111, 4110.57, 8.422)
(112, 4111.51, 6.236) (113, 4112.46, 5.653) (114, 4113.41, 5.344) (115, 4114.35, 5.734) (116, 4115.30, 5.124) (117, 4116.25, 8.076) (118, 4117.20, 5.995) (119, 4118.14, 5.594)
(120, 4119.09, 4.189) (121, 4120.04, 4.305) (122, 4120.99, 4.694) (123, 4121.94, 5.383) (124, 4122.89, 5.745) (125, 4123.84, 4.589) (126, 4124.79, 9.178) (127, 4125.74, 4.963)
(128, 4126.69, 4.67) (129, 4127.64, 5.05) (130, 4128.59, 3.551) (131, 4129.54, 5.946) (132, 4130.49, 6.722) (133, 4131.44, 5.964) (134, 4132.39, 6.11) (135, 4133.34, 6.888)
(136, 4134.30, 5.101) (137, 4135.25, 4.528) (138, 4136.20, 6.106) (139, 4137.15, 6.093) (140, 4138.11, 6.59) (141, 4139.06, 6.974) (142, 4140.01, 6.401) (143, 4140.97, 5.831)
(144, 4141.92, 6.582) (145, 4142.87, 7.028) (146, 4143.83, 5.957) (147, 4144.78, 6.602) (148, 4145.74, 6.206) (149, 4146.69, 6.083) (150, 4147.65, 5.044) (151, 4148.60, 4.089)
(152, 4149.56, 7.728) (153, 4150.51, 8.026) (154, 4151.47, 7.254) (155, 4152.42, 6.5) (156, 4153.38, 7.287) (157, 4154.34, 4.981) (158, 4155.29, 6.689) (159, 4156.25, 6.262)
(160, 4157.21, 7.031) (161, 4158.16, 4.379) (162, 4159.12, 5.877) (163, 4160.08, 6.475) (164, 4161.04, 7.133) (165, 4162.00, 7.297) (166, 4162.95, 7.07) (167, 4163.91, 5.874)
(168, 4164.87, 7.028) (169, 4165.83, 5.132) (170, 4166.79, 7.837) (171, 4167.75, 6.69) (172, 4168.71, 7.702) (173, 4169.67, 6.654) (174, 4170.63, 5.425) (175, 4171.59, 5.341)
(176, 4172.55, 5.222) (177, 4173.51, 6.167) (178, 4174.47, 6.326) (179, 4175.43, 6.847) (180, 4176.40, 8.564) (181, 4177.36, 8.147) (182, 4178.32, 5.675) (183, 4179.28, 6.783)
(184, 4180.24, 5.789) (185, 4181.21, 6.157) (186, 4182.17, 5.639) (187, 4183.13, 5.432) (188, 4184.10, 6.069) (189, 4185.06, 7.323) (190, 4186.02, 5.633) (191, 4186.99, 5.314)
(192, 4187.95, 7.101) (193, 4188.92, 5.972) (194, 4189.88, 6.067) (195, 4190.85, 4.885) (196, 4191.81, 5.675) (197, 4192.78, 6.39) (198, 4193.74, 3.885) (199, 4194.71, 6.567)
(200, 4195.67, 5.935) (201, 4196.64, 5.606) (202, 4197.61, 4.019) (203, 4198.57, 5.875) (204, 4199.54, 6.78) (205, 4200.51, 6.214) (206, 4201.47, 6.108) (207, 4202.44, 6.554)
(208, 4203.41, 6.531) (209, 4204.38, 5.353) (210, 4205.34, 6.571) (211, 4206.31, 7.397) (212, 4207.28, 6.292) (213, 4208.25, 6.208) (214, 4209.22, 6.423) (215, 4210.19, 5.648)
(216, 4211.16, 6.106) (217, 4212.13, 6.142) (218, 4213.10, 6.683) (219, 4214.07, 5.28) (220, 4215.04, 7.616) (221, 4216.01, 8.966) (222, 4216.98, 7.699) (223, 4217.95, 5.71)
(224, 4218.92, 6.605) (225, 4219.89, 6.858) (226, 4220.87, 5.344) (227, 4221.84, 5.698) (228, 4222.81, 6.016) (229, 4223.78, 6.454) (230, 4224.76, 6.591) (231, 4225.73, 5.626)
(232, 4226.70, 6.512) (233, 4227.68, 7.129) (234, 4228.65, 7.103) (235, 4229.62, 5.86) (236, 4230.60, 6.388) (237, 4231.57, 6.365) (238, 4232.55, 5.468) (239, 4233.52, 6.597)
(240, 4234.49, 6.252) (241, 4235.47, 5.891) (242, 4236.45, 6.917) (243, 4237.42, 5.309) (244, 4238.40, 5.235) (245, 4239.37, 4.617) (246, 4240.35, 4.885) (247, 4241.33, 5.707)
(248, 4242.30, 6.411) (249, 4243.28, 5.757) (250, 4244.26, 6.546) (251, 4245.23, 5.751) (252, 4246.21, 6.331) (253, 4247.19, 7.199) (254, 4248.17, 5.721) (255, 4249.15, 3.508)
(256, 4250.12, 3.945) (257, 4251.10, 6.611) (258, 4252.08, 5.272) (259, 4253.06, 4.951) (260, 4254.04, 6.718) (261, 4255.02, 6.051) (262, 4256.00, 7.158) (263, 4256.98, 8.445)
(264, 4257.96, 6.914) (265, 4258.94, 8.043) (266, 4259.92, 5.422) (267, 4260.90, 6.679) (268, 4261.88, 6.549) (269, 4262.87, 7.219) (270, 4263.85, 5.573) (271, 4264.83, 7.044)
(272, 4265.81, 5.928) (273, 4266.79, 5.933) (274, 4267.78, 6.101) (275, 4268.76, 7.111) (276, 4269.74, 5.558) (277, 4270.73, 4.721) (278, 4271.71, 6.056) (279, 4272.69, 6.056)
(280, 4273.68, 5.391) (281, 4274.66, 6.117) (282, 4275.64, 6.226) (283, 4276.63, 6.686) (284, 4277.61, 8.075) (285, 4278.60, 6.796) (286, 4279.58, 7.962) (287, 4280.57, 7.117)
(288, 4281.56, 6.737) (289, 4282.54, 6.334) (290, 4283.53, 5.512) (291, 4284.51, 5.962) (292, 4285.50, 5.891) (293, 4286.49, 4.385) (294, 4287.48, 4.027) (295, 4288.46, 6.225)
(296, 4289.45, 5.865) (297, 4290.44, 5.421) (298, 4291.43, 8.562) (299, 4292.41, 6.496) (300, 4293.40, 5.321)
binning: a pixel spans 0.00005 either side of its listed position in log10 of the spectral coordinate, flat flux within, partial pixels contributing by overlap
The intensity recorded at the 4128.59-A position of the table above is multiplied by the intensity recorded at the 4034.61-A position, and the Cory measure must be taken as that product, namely 20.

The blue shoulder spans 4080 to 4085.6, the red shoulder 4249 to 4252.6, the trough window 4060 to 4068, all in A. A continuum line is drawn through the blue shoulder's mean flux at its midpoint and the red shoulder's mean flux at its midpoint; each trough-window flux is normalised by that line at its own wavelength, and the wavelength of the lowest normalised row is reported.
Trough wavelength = 4061.64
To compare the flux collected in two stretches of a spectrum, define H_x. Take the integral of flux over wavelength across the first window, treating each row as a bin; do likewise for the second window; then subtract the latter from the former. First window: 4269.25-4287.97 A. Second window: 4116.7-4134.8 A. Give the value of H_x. 14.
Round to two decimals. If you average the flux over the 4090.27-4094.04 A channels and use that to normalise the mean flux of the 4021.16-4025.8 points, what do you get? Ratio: 0.82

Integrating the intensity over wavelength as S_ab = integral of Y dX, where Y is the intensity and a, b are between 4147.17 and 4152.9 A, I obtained 36.9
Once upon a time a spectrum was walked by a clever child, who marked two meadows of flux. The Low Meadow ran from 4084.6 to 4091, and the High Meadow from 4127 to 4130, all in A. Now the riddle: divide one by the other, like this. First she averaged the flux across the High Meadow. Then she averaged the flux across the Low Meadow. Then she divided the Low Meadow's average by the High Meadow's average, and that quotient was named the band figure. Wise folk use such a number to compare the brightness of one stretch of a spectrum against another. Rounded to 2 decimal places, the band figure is 1.37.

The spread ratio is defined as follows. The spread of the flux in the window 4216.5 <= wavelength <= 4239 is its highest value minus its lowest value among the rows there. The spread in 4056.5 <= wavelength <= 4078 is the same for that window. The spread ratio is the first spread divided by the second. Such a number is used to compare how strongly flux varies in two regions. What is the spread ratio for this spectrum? 0.76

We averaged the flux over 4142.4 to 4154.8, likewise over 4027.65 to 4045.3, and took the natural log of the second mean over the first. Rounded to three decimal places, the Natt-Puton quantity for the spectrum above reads 0.015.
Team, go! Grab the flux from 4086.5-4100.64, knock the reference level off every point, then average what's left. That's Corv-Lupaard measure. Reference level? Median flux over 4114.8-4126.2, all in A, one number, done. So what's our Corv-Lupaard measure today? 1.67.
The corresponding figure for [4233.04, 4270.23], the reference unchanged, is 0.85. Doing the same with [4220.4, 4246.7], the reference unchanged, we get 0.77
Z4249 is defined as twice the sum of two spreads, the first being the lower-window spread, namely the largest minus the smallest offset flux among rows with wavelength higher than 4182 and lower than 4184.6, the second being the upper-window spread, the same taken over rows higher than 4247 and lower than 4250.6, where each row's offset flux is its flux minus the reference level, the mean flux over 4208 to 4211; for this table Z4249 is 8.7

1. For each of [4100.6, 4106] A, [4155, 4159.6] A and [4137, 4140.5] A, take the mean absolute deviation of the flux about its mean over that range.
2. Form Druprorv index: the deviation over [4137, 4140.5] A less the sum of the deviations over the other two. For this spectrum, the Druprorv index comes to -1.2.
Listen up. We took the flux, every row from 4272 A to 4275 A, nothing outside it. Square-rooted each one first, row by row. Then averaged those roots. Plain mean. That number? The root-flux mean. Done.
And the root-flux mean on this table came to 2.42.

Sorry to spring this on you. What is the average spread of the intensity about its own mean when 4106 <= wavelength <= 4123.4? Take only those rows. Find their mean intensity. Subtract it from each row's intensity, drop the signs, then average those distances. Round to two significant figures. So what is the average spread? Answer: 0.77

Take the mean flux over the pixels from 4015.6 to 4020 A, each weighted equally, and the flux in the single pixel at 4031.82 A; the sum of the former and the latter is 11.7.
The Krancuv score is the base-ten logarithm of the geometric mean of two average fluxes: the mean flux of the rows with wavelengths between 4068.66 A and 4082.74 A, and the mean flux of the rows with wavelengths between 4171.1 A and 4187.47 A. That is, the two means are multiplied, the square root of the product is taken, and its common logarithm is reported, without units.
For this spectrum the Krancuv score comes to 0.81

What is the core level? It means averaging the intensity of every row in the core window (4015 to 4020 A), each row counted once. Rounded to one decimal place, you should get 6.8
